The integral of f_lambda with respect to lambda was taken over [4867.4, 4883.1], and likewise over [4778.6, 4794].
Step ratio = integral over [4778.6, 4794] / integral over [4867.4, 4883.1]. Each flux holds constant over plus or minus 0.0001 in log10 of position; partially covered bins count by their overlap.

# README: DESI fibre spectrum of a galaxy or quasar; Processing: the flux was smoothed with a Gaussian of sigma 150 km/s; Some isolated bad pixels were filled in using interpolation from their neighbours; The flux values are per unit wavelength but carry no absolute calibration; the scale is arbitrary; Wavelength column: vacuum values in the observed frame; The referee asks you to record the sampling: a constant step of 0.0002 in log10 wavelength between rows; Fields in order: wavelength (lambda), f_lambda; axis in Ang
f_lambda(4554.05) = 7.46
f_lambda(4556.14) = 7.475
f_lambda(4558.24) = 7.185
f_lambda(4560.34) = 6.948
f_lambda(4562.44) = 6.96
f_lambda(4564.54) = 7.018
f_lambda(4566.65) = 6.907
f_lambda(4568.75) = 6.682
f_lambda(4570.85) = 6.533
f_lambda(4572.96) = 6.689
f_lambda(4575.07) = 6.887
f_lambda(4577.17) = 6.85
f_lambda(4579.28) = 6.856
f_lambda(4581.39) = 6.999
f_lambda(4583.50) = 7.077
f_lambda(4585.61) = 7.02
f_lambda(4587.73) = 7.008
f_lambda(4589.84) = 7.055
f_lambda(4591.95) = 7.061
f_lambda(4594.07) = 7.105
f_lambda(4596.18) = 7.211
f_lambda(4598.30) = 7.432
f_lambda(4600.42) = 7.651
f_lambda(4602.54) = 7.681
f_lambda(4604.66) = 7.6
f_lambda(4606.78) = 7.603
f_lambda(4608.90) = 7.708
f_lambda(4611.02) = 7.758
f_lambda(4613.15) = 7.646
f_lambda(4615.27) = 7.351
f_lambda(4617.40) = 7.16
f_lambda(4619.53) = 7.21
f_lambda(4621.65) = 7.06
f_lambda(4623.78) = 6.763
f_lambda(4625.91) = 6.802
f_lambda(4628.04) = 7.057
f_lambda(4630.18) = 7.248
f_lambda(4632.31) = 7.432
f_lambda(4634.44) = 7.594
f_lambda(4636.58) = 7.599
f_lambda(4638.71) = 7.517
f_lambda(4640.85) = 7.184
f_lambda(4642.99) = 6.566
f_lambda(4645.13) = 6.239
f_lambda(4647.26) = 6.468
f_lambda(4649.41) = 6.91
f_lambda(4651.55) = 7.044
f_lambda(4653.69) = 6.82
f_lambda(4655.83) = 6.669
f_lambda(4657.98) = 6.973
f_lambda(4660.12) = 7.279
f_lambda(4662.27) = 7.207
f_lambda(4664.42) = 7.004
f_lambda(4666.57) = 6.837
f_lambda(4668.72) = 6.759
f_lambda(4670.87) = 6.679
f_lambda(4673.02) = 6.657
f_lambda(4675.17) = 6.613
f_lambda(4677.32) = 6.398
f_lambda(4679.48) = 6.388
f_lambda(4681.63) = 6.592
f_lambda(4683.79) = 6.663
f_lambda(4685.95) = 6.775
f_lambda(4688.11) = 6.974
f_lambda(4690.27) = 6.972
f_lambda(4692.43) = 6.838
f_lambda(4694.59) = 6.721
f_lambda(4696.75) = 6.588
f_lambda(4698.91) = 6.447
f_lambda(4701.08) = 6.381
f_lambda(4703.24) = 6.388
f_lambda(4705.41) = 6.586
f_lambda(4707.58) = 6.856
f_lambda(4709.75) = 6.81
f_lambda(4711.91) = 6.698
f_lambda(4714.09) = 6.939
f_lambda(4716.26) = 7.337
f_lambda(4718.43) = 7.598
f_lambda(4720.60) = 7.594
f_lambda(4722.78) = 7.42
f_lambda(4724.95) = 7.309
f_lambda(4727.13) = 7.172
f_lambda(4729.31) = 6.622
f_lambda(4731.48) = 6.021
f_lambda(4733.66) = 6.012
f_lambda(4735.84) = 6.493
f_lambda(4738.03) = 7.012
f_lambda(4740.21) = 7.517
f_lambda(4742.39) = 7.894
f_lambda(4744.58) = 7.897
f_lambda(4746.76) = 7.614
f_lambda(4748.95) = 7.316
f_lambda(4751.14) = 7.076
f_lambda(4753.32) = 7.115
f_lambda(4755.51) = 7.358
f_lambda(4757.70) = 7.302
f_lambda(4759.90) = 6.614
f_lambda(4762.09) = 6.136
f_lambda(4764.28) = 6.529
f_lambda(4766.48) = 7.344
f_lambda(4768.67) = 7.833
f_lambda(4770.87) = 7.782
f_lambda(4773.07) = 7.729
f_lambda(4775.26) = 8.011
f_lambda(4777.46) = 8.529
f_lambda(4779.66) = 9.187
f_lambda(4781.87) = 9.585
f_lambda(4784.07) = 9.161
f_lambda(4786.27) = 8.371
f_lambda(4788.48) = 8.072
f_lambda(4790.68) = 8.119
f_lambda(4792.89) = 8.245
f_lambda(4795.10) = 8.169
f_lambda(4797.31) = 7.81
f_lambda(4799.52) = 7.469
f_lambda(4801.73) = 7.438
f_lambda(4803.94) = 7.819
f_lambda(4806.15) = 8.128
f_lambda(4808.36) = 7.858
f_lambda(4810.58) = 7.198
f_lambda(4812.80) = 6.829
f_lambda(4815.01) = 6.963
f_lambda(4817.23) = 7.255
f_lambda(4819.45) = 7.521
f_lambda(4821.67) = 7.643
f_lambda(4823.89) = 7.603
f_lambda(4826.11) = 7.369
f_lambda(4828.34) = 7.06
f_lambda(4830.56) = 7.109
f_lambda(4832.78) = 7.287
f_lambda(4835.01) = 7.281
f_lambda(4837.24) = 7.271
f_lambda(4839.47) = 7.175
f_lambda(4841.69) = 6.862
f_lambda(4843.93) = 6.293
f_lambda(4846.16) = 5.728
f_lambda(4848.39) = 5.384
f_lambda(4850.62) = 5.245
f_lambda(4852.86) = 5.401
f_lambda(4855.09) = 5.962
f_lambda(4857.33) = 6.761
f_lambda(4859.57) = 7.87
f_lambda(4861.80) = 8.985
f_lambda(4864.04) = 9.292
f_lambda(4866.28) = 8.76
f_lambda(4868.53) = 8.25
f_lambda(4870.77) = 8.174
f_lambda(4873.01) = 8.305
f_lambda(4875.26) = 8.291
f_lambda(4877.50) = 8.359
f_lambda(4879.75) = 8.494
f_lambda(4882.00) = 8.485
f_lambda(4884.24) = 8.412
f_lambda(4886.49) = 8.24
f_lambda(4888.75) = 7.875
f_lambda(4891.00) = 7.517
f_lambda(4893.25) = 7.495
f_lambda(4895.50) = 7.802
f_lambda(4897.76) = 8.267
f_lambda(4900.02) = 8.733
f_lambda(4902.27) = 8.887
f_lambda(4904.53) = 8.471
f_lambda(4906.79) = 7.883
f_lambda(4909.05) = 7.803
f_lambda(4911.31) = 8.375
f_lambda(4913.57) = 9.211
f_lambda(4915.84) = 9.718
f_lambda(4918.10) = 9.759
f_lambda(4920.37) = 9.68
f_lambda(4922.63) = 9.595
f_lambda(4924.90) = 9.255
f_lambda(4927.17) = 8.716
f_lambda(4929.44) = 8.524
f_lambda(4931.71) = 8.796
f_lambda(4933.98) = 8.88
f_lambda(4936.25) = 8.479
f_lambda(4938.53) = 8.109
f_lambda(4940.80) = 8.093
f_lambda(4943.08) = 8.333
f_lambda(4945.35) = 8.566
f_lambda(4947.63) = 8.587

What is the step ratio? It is 1.02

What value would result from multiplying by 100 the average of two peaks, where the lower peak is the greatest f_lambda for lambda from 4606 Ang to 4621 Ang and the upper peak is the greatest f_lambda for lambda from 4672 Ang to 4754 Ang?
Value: 783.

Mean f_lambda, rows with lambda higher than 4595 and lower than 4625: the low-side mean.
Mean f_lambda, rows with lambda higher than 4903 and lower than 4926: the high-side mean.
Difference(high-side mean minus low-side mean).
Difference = 1.6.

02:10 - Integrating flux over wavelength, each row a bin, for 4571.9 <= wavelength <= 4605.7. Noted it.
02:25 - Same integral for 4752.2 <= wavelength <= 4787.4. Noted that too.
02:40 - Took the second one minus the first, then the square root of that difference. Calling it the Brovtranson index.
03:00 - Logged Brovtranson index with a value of 5.7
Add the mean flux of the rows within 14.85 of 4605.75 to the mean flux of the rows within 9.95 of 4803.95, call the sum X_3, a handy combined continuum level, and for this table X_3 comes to 15.1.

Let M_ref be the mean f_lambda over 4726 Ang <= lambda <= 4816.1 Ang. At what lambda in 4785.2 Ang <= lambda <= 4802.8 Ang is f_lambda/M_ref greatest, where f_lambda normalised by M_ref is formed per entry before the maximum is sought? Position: 4786.27 Ang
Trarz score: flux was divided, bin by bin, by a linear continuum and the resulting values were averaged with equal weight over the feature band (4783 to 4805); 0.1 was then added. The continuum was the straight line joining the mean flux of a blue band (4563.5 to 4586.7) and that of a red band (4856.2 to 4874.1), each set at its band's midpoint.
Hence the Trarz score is 1.12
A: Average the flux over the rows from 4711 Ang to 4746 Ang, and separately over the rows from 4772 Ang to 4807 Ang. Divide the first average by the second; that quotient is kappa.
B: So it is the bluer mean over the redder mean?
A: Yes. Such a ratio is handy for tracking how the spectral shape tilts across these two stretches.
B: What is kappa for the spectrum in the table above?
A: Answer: 0.86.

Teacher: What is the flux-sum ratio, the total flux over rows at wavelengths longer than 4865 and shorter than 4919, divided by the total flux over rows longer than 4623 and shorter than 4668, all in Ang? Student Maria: 1.37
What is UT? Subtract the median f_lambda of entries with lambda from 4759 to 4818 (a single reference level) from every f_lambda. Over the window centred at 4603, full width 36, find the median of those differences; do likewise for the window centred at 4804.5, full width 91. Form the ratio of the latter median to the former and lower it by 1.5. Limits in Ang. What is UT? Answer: -0.8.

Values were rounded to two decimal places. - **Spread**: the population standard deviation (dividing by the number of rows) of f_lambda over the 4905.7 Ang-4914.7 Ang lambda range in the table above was 0.56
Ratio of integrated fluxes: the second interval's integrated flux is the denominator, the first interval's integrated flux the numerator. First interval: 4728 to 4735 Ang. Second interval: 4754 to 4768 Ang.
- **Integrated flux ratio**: 0.45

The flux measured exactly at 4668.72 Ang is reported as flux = 6.759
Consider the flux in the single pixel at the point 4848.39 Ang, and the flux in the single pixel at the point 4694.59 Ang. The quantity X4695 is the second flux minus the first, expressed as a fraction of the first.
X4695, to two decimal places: 0.25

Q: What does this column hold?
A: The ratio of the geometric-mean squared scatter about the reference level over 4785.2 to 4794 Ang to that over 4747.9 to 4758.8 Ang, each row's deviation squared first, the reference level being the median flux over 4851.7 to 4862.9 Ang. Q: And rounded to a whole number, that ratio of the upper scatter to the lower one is 10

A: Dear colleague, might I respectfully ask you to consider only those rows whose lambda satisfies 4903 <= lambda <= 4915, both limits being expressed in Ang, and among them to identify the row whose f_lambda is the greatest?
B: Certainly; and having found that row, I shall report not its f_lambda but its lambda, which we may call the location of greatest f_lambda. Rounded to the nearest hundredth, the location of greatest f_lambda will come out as 4913.57 Ang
